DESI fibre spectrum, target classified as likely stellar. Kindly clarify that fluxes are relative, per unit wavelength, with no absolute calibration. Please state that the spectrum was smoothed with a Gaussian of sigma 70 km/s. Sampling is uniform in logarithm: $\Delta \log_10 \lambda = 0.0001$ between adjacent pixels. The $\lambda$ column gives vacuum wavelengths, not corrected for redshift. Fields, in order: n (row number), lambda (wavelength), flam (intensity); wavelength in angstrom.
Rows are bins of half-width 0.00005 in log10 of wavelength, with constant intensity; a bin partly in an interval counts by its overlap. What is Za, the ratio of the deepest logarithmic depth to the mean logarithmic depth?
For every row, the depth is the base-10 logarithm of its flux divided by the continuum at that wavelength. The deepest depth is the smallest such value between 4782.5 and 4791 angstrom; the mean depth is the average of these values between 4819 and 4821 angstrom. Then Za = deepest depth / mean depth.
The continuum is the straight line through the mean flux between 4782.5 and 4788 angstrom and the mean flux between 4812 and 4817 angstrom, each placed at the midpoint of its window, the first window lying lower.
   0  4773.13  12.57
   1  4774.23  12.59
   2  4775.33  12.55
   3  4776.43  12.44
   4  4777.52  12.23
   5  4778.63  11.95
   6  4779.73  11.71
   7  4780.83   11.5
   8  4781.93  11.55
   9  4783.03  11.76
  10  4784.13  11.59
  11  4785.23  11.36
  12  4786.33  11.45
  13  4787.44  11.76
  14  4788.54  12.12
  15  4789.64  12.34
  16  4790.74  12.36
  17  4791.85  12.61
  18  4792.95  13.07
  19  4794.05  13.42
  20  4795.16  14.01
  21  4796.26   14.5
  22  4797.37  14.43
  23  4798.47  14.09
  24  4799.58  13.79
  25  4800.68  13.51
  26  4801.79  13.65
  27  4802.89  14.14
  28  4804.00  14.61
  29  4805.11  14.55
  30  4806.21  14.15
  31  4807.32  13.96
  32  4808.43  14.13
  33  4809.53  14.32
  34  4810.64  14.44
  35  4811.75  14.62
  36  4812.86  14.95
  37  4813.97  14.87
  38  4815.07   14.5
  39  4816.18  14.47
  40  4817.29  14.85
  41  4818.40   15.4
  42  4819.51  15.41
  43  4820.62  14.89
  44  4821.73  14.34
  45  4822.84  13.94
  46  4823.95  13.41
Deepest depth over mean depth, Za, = 2.4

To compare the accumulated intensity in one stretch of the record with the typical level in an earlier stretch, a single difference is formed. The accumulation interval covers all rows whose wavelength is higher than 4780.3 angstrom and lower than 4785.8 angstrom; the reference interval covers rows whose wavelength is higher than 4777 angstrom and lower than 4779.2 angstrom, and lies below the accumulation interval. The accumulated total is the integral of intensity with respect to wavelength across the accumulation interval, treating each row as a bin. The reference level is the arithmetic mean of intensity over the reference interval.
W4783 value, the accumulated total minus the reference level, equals 52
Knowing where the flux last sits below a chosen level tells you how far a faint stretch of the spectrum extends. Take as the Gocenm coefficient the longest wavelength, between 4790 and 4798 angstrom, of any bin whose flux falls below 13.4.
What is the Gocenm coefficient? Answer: 4792.95 angstrom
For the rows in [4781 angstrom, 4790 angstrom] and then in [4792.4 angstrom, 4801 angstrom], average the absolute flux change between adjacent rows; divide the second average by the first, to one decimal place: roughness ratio 1.5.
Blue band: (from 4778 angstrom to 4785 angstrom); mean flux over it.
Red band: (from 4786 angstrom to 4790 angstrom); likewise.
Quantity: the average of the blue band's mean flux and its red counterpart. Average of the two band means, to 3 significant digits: 11.8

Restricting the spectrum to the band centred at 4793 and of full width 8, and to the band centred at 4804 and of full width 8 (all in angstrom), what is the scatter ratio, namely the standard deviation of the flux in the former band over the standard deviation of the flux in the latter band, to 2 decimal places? 2.02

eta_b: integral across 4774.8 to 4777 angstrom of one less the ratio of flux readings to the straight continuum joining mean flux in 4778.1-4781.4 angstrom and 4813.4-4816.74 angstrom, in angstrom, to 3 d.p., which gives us -0.210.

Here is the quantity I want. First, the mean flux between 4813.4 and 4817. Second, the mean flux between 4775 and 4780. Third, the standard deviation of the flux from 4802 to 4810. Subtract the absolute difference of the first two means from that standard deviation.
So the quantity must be -2.2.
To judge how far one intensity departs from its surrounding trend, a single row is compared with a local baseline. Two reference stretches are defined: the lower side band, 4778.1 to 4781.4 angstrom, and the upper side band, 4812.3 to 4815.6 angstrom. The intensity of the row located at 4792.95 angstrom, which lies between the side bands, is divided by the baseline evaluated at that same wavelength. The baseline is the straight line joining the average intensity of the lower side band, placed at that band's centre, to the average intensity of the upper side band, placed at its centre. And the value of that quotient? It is 1.01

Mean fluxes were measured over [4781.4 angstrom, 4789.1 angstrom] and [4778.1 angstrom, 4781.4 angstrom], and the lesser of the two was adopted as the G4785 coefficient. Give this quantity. 11.7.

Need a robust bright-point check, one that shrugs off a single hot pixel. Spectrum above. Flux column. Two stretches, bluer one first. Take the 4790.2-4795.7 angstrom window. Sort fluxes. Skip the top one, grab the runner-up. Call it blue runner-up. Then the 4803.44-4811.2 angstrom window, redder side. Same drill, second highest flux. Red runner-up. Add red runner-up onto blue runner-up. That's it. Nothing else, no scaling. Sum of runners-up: 28.0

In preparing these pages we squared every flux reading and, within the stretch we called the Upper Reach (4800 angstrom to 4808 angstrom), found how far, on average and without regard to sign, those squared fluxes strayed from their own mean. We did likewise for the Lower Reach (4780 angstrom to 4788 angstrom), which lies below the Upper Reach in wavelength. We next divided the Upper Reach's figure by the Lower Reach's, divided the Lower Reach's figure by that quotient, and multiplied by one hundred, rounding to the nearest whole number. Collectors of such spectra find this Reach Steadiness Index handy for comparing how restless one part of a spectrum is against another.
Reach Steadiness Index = 81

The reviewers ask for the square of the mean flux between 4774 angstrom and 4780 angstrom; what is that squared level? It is 150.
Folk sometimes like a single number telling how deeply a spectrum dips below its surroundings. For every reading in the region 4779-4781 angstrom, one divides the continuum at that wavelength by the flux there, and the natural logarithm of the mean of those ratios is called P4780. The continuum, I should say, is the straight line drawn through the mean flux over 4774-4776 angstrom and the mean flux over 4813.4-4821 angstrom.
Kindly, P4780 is 0.10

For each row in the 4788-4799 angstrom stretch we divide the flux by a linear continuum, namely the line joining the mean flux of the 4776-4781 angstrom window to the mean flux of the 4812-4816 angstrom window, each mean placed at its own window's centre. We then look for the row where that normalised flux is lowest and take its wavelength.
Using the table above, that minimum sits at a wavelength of 4788.54 angstrom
